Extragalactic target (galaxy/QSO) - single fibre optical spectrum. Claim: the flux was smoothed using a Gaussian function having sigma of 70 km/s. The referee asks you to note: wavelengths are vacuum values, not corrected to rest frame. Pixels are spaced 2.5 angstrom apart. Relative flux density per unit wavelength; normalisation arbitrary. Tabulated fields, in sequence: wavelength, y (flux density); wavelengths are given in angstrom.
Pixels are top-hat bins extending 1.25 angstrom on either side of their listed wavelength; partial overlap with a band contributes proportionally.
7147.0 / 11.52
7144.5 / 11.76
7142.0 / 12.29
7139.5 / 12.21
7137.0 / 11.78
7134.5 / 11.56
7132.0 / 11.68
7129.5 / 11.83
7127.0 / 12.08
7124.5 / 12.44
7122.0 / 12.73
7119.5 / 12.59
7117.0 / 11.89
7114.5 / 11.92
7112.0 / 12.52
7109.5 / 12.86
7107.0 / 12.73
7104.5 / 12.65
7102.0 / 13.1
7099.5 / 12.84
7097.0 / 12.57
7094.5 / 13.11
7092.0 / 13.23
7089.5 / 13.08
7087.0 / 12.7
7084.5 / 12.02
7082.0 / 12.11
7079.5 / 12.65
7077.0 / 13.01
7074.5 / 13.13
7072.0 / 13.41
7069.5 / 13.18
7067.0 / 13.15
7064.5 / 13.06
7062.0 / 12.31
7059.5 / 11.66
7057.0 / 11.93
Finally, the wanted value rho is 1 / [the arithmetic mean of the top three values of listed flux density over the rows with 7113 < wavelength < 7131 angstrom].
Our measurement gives 0.079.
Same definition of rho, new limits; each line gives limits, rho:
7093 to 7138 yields 0.077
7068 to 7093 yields 0.075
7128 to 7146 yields 0.083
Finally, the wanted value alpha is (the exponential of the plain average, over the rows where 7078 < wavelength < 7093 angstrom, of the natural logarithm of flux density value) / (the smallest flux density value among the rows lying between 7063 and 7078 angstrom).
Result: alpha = 0.97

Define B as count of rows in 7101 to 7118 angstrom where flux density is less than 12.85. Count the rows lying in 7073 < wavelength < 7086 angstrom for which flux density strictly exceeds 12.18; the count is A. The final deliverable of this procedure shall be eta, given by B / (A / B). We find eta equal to 8.3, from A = 3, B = 5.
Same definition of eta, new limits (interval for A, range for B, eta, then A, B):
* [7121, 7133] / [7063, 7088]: 8.0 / 2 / 4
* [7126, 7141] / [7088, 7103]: 4.0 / 1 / 2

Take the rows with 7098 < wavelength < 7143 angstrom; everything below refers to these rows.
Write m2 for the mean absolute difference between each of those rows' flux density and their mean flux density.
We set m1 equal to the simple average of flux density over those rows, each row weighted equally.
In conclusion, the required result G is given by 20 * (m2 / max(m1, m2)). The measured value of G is 0.65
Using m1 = 12.3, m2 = 0.40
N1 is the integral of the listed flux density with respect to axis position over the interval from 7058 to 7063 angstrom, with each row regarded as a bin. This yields 59.8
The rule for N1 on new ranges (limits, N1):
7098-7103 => 64.7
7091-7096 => 65.7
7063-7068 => 65.3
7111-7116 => 60.9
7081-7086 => 60.5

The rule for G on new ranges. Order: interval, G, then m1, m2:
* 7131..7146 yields 0.42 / 11.9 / 0.25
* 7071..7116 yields 0.51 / 12.8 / 0.33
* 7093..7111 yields 0.25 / 12.8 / 0.16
